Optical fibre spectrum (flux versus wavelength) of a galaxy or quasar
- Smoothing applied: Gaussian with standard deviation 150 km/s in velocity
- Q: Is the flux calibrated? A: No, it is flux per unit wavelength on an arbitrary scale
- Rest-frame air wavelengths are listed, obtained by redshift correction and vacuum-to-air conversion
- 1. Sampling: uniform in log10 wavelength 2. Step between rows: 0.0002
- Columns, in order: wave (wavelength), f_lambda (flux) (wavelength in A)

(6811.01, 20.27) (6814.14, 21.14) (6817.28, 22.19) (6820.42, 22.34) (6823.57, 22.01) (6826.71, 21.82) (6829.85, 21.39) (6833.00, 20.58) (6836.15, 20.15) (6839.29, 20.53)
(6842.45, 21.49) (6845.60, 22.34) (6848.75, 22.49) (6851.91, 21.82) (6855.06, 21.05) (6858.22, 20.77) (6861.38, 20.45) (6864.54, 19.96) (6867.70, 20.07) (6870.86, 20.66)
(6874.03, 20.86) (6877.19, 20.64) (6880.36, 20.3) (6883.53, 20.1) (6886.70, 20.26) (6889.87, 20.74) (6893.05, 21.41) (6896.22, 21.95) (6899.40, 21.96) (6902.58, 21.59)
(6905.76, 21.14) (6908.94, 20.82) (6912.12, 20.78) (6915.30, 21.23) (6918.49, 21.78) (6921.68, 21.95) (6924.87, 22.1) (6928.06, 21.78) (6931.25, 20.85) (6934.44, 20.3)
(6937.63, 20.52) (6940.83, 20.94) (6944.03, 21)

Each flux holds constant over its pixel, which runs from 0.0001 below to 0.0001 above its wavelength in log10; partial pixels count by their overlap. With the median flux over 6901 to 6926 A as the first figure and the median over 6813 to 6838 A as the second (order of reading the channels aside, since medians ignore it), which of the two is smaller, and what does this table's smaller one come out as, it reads 21.4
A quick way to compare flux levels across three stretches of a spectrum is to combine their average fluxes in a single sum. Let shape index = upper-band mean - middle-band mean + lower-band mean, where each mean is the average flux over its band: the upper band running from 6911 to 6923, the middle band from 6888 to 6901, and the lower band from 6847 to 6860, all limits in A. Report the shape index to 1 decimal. 21.5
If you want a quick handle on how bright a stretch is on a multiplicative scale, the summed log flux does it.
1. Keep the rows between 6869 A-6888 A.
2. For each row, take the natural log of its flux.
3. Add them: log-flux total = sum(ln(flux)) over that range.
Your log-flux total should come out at 18.1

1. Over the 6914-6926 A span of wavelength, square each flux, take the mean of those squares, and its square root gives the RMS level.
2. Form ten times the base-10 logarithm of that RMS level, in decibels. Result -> 13.4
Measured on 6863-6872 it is 13.1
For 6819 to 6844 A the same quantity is 13.3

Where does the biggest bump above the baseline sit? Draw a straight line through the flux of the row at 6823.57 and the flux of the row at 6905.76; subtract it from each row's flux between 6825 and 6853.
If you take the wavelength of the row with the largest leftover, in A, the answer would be 6848.75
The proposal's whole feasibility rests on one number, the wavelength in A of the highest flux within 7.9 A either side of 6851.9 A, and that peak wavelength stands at 6848.75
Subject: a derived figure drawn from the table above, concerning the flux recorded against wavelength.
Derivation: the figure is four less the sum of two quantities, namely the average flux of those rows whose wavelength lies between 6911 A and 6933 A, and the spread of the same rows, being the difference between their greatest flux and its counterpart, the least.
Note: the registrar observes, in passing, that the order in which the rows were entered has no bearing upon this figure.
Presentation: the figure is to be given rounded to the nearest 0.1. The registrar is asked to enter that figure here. -18.8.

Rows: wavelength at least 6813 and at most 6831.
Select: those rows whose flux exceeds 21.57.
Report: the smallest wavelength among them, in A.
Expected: 6817.28 A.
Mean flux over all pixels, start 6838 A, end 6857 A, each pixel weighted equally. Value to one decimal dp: 21.6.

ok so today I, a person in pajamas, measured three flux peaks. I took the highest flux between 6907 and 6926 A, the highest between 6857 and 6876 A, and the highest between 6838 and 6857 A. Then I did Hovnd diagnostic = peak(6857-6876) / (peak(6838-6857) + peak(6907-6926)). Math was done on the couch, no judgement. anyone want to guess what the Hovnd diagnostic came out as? 0.468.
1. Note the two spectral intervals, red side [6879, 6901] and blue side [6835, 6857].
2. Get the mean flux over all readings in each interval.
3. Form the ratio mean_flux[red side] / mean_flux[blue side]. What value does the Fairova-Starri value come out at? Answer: 0.98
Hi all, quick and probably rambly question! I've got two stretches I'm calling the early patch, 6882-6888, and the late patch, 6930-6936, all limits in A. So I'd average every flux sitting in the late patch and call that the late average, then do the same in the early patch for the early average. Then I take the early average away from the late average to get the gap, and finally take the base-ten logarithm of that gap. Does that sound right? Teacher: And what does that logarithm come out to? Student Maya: -0.4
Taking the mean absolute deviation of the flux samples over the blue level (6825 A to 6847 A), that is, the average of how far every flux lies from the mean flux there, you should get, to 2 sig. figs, 0.66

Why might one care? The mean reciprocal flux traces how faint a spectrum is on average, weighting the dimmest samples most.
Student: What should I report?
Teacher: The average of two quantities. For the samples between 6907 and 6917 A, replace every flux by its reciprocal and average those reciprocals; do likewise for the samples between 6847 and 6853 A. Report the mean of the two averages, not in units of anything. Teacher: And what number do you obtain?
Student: 0.0464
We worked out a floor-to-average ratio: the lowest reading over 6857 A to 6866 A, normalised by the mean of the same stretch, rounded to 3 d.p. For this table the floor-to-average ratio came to 0.979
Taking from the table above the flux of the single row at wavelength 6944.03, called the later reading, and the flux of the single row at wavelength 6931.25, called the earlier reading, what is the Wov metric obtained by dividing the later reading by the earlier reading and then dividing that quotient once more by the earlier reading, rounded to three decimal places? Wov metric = 0.048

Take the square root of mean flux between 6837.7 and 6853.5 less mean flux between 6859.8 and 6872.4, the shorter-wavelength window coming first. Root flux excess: 1.20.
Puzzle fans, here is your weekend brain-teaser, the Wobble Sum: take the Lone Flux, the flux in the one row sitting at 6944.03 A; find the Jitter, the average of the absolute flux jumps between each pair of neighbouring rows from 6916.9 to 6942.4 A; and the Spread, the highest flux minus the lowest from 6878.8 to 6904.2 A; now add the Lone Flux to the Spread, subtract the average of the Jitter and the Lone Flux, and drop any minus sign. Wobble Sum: 12.2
